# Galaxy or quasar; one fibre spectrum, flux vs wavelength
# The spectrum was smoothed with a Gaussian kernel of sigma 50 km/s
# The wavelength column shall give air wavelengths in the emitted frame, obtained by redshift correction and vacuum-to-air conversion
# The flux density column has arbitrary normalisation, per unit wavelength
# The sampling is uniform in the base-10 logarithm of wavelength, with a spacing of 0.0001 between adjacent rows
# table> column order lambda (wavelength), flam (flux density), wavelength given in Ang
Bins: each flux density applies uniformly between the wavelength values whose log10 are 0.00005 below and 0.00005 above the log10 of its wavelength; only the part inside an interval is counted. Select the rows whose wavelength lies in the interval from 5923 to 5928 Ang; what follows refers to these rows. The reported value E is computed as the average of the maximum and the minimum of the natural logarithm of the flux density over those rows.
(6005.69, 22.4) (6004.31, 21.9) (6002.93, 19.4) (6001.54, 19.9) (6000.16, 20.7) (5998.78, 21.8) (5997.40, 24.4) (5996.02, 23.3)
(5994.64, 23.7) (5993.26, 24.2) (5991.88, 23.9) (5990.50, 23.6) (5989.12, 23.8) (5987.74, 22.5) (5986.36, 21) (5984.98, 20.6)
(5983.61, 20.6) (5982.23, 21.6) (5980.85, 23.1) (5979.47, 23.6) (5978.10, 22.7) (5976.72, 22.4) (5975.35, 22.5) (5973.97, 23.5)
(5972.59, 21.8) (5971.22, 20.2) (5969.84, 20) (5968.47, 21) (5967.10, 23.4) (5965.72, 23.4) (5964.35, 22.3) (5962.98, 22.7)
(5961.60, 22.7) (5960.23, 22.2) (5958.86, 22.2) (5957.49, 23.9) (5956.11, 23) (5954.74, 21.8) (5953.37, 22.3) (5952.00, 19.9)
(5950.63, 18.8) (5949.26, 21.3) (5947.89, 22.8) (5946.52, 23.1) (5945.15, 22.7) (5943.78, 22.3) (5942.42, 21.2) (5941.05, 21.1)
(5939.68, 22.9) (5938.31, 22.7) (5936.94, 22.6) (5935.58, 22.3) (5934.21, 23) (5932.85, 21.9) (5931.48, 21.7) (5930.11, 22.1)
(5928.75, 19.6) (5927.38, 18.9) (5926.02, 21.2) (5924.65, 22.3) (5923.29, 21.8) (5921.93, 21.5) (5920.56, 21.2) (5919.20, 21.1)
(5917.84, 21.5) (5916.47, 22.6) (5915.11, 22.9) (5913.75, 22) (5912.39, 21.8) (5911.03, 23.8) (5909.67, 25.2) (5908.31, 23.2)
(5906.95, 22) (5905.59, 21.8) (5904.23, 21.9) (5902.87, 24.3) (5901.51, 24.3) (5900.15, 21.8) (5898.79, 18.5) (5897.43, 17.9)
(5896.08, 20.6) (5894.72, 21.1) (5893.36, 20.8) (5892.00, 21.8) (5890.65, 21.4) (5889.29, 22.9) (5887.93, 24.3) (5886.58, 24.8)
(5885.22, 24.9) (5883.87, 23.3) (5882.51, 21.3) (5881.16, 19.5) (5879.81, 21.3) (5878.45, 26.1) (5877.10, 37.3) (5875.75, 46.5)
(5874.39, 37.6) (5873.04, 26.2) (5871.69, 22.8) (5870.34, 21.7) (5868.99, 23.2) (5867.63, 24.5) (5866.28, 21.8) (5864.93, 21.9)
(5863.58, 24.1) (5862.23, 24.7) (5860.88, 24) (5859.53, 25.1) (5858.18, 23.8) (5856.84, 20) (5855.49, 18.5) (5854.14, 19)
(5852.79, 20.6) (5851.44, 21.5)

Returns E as 3.02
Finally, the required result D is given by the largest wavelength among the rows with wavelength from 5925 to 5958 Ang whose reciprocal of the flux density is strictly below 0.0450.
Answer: 5957.49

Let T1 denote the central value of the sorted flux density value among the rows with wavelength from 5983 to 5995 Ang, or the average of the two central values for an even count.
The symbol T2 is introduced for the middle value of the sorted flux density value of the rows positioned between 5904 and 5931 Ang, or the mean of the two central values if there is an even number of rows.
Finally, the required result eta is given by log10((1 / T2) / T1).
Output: -2.71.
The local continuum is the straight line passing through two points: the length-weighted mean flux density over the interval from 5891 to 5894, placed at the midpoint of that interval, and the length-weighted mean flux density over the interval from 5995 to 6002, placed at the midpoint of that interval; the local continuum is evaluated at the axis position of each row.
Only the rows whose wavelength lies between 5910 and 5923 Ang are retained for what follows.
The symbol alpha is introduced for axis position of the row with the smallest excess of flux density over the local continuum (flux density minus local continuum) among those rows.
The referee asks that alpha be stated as 5919.20 Ang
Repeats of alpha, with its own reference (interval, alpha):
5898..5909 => 5898.79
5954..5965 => 5954.74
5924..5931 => 5927.38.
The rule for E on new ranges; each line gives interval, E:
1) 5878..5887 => 3.12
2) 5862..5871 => 3.14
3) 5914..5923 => 3.09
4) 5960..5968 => 3.13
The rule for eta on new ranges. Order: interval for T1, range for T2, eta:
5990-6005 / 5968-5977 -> -2.71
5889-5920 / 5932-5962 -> -2.69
